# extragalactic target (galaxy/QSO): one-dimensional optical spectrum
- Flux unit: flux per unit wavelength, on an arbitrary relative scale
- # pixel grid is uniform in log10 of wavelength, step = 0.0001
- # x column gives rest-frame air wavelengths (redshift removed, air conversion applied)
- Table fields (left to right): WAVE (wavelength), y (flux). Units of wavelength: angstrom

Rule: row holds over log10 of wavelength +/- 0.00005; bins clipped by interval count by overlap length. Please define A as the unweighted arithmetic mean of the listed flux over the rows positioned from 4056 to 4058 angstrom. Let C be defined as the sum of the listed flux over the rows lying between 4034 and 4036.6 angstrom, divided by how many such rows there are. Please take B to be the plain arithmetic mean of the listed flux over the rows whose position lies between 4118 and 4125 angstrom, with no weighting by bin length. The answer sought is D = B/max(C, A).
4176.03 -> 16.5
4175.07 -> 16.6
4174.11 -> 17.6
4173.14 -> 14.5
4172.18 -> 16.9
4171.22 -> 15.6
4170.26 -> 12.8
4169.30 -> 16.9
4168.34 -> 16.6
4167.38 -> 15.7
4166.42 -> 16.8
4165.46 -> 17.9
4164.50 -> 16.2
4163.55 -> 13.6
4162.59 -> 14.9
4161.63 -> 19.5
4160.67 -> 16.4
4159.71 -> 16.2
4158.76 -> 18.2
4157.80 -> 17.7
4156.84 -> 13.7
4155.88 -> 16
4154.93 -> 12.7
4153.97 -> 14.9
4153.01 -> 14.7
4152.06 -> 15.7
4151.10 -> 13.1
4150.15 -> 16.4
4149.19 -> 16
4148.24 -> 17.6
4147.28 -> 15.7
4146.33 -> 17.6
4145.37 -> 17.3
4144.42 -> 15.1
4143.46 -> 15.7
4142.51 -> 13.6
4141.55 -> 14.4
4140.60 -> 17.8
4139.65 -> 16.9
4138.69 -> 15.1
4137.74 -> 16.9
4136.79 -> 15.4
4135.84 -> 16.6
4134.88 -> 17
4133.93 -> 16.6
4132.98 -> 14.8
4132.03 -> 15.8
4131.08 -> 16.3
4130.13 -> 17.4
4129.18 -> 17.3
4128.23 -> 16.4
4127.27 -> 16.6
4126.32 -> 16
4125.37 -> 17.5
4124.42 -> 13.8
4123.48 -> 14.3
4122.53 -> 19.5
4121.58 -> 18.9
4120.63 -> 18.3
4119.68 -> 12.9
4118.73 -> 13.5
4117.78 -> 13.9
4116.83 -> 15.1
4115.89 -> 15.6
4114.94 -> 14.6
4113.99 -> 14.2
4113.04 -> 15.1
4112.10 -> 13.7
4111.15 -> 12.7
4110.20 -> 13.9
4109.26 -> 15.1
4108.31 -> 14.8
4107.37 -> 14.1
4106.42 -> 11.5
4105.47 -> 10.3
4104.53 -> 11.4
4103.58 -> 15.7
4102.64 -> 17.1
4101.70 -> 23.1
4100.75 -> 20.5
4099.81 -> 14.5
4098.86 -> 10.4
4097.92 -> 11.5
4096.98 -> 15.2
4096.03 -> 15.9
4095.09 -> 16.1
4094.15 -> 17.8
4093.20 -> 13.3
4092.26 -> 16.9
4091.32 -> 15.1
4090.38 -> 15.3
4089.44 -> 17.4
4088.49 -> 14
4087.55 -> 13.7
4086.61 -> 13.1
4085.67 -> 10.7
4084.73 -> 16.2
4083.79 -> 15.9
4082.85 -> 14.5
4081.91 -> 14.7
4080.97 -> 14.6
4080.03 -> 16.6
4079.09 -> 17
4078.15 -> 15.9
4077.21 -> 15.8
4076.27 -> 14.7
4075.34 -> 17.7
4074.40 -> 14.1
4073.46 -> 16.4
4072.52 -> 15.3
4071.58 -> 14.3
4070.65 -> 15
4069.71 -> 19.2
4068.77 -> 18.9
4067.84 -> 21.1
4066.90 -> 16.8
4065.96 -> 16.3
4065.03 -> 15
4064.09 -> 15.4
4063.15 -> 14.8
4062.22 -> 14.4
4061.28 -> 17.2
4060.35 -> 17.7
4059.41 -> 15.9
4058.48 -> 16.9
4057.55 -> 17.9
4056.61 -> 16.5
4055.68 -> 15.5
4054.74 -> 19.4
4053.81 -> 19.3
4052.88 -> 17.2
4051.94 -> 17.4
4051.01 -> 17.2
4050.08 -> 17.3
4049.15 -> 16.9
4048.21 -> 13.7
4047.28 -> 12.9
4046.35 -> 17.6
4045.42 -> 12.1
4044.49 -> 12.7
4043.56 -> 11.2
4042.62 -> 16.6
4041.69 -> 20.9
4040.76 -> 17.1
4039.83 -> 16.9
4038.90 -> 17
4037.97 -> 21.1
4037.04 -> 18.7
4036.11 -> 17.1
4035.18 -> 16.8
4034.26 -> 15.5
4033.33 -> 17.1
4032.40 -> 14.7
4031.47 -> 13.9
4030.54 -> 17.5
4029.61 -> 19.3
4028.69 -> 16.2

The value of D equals 0.924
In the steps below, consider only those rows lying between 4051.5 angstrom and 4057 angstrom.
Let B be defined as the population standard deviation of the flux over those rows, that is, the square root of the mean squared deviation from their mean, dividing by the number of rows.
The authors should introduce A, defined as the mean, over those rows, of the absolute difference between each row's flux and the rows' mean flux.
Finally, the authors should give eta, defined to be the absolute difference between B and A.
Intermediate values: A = 1.2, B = 1.41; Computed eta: 0.21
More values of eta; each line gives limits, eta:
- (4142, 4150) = 0.23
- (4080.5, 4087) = 0.39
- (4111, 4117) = 0.15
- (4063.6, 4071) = 0.23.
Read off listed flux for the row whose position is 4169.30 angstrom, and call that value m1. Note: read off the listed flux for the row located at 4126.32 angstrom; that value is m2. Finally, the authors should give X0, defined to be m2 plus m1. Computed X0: 33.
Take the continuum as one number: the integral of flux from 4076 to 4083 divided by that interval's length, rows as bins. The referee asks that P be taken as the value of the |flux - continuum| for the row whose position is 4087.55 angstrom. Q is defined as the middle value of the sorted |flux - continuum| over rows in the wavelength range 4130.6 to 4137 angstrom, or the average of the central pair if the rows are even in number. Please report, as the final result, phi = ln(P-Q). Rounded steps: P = 1.8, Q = 0.77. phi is 0.1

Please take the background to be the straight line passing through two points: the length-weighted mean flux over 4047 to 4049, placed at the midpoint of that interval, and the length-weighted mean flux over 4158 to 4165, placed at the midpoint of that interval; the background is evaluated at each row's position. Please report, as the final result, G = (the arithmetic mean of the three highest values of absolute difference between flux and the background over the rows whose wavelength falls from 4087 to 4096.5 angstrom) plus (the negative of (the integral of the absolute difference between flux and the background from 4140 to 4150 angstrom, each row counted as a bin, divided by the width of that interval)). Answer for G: 1.3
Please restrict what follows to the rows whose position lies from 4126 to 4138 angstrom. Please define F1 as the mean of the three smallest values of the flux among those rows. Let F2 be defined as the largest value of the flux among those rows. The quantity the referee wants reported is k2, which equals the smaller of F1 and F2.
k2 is 15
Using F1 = 15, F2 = 17.4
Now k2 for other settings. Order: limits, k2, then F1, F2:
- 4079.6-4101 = 11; 11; 20.5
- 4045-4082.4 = 13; 13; 21.1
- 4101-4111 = 11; 11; 23.1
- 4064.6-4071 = 15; 15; 21.1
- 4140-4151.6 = 14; 14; 17.8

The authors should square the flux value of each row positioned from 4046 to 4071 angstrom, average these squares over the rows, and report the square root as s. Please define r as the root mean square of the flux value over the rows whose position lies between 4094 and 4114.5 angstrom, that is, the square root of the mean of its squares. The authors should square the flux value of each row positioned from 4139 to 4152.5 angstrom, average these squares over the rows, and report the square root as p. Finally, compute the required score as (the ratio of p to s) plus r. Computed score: 16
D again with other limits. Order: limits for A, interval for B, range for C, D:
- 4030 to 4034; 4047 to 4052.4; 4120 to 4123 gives 0.841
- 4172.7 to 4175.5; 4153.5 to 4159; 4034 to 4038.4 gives 0.871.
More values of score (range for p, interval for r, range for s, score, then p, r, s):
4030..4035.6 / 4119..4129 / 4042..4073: 18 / 16.0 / 17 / 16.4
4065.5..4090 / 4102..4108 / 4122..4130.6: 15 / 15.9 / 14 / 16.6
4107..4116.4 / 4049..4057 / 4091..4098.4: 18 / 14.4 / 17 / 15.3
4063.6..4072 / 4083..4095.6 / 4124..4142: 16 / 17.0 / 15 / 16.3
